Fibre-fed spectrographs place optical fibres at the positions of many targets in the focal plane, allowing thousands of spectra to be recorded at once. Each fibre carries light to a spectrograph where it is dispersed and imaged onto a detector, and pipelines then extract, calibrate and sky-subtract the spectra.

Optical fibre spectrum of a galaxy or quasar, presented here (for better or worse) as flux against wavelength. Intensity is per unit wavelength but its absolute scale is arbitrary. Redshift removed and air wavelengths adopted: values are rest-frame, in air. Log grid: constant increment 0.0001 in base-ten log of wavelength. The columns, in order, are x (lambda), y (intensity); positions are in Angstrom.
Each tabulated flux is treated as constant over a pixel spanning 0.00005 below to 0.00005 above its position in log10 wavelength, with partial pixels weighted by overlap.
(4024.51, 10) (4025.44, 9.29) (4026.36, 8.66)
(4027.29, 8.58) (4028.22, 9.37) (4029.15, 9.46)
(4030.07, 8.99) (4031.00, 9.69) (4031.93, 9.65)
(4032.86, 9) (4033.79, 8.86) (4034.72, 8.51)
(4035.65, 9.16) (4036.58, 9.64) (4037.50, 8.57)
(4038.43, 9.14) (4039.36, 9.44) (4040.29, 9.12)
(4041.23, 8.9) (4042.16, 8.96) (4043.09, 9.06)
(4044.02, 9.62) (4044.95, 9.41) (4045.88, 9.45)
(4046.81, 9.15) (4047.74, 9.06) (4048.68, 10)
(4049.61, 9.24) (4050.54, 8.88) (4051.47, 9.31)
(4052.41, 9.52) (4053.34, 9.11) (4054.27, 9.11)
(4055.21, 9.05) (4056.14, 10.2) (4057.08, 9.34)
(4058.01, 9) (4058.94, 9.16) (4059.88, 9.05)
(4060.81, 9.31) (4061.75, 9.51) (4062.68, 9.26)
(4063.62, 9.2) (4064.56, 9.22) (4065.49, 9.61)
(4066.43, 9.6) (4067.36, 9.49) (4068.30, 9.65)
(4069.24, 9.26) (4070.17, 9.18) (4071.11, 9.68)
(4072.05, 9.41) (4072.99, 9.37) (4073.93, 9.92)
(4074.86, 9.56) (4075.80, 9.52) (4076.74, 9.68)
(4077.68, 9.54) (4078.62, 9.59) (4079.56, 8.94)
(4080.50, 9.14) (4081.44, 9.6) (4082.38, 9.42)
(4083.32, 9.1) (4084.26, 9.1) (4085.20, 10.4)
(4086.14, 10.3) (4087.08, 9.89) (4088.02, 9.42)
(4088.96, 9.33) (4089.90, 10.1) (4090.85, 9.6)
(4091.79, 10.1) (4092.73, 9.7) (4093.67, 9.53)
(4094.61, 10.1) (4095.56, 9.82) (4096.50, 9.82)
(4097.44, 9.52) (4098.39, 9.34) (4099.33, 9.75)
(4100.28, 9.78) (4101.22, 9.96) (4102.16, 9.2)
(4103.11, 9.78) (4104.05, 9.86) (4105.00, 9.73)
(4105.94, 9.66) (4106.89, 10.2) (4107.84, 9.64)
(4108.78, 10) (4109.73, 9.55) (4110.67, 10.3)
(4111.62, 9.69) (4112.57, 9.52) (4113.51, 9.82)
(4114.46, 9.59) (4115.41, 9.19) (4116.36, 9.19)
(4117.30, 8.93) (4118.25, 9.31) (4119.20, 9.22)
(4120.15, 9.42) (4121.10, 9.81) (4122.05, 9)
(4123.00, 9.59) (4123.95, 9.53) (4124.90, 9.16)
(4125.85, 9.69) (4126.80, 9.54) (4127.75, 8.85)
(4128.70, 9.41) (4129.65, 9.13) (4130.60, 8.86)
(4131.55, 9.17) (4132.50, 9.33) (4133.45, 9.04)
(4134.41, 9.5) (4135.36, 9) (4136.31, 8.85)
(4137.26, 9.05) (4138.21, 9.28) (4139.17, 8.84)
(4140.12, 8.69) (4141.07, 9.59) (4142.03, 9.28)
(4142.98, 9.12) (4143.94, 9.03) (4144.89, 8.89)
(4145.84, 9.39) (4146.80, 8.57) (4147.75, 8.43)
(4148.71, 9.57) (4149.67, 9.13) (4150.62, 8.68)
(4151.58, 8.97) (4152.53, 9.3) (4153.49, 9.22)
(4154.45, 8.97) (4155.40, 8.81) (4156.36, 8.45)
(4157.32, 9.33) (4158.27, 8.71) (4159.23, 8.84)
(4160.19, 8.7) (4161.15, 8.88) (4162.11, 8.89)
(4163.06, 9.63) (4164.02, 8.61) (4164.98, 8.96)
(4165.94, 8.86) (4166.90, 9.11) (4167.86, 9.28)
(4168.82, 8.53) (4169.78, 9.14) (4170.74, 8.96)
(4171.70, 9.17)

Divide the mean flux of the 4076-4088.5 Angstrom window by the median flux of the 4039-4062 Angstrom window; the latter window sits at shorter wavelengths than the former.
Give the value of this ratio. 1.04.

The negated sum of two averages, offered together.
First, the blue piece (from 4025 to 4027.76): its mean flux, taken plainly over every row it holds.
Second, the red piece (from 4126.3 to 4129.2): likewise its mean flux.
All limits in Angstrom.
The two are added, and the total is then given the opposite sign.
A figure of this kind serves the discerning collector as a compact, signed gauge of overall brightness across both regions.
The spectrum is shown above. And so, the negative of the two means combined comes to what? -18.1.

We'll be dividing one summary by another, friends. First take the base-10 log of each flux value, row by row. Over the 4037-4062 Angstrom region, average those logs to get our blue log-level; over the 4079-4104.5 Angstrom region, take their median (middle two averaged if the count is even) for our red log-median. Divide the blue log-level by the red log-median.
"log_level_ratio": 0.98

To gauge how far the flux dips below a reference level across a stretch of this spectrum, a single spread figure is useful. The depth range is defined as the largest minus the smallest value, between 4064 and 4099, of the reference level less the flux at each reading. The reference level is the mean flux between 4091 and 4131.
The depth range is 1.5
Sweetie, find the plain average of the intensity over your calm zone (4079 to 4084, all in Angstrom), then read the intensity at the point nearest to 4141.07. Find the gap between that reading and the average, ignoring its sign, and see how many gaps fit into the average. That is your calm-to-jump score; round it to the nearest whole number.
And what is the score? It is 26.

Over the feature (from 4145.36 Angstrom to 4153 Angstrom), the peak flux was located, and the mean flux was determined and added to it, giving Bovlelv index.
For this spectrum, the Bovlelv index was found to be 18.6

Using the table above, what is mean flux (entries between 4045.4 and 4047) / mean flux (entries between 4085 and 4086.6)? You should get 0.90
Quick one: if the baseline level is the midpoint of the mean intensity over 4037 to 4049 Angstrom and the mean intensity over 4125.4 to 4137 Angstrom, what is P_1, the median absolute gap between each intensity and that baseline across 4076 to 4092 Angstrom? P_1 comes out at 0.38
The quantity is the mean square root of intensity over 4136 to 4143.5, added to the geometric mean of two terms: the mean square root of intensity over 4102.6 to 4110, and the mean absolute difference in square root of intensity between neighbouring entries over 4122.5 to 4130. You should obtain 3.45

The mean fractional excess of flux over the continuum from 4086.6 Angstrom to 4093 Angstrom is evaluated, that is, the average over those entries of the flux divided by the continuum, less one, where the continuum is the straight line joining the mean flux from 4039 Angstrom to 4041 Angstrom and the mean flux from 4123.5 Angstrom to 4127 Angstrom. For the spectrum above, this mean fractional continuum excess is 0.04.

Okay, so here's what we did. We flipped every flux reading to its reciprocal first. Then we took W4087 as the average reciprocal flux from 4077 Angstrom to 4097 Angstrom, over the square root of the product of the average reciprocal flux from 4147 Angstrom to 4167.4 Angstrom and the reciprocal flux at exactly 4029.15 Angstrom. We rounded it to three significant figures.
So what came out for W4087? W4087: 0.955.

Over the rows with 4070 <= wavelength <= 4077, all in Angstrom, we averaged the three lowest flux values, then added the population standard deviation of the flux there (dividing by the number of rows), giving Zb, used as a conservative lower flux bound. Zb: 9.53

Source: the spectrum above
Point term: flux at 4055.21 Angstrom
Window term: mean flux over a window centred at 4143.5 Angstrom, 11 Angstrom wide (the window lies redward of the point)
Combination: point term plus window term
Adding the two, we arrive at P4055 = 18.1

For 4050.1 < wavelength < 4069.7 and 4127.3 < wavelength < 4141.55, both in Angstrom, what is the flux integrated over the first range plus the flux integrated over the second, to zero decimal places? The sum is 313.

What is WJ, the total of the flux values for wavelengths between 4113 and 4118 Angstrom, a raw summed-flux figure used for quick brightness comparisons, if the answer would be 47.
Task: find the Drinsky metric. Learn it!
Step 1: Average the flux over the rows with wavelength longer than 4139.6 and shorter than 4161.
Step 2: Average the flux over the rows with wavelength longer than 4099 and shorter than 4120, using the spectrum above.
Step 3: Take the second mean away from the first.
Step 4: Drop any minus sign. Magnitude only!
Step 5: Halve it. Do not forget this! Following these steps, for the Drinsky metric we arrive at 0.32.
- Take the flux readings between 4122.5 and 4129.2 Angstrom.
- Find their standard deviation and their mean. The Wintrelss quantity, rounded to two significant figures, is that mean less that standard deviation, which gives 9.1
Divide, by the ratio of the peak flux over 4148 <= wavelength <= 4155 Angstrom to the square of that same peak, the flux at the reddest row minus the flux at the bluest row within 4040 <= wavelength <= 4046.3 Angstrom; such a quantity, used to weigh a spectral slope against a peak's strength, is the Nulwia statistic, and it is 3.2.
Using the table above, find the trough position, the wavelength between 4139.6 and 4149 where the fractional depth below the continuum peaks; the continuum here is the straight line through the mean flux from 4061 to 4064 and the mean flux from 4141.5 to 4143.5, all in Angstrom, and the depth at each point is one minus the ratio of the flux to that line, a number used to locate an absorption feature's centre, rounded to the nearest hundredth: 4147.75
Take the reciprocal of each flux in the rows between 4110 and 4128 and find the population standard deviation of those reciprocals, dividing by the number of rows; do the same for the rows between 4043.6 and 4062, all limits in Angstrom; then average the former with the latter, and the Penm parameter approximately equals 0.0037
